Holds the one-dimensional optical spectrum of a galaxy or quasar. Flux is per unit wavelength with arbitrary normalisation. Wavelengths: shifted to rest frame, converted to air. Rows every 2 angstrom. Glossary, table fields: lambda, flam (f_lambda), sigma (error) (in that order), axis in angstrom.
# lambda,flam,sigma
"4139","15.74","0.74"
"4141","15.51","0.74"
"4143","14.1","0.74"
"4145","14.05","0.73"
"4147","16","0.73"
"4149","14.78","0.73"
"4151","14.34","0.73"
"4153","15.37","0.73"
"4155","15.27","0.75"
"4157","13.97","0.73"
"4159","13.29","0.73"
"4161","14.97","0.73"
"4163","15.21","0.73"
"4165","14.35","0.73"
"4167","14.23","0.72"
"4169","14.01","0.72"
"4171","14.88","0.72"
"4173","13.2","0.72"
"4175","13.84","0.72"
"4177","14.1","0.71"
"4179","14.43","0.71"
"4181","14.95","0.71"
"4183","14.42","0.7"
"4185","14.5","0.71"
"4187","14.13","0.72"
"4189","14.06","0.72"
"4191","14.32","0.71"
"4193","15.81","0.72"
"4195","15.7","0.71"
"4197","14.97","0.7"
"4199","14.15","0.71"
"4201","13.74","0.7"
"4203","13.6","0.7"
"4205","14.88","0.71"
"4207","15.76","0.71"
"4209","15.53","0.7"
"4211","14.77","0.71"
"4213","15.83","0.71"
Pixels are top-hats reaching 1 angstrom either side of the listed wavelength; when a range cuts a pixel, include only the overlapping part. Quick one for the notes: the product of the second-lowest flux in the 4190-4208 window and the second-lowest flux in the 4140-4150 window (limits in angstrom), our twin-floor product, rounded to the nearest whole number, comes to 194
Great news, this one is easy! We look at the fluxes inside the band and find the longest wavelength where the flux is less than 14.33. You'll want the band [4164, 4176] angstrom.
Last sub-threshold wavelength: 4175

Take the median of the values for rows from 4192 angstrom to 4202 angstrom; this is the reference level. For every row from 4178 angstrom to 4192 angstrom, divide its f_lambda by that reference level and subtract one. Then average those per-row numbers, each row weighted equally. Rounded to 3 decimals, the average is -0.038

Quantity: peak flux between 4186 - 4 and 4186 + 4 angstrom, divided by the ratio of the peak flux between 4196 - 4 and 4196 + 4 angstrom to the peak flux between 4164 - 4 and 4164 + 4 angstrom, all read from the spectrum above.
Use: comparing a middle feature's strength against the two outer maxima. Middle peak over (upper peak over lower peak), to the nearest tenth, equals 13.9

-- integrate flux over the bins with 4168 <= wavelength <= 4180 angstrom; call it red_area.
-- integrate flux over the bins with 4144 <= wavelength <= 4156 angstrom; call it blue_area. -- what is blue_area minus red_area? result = 11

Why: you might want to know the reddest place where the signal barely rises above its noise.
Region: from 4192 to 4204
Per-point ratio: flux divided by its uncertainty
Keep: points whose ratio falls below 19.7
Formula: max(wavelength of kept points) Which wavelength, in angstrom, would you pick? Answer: 4203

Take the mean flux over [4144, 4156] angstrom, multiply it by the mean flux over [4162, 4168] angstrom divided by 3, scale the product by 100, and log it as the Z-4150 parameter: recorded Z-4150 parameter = 7283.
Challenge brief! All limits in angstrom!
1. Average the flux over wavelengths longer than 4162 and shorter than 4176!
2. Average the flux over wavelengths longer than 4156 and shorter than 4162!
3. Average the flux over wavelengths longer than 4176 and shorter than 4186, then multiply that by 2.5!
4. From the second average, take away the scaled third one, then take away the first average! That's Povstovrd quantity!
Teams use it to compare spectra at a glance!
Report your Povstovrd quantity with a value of -36.4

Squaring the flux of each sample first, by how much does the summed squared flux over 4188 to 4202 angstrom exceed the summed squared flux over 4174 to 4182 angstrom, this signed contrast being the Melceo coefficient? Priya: 690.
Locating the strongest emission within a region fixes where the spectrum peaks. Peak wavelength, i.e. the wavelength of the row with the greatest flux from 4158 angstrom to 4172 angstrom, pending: 4163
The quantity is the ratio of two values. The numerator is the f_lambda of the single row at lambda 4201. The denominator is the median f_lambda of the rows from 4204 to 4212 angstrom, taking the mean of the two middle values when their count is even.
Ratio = 0.90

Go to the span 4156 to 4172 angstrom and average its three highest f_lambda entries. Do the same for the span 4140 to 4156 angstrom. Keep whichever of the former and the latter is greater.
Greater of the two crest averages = 15.6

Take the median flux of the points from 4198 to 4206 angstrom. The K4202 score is 13.9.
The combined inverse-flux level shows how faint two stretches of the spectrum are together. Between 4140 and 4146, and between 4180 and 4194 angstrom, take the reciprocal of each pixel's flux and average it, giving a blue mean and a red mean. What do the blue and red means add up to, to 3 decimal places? 0.137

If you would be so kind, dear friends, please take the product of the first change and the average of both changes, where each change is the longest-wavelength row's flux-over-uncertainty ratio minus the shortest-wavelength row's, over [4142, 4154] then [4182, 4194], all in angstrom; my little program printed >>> 3.4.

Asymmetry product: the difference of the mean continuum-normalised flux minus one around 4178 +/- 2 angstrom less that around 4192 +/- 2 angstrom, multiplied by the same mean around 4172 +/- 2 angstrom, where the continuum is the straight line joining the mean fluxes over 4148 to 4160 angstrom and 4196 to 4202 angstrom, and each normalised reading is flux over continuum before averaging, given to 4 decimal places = 0.0016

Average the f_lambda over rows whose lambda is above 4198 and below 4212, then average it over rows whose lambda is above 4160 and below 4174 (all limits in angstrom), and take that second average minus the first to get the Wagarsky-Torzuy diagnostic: -0.2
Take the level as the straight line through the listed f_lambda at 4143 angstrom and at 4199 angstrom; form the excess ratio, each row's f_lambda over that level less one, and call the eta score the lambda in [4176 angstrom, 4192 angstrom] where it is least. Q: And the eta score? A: 4189 angstrom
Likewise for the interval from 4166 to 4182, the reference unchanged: 4173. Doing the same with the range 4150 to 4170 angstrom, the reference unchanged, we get 4159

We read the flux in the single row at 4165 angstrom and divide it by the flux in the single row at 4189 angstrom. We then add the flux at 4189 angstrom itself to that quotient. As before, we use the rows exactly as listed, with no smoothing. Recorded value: 15.1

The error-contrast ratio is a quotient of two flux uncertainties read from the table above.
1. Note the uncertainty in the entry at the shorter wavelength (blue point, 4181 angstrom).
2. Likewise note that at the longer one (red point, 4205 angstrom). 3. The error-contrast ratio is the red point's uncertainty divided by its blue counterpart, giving 1.00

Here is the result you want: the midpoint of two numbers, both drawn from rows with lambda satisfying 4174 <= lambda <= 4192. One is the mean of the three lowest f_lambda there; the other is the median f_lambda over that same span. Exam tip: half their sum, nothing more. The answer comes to 14.2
